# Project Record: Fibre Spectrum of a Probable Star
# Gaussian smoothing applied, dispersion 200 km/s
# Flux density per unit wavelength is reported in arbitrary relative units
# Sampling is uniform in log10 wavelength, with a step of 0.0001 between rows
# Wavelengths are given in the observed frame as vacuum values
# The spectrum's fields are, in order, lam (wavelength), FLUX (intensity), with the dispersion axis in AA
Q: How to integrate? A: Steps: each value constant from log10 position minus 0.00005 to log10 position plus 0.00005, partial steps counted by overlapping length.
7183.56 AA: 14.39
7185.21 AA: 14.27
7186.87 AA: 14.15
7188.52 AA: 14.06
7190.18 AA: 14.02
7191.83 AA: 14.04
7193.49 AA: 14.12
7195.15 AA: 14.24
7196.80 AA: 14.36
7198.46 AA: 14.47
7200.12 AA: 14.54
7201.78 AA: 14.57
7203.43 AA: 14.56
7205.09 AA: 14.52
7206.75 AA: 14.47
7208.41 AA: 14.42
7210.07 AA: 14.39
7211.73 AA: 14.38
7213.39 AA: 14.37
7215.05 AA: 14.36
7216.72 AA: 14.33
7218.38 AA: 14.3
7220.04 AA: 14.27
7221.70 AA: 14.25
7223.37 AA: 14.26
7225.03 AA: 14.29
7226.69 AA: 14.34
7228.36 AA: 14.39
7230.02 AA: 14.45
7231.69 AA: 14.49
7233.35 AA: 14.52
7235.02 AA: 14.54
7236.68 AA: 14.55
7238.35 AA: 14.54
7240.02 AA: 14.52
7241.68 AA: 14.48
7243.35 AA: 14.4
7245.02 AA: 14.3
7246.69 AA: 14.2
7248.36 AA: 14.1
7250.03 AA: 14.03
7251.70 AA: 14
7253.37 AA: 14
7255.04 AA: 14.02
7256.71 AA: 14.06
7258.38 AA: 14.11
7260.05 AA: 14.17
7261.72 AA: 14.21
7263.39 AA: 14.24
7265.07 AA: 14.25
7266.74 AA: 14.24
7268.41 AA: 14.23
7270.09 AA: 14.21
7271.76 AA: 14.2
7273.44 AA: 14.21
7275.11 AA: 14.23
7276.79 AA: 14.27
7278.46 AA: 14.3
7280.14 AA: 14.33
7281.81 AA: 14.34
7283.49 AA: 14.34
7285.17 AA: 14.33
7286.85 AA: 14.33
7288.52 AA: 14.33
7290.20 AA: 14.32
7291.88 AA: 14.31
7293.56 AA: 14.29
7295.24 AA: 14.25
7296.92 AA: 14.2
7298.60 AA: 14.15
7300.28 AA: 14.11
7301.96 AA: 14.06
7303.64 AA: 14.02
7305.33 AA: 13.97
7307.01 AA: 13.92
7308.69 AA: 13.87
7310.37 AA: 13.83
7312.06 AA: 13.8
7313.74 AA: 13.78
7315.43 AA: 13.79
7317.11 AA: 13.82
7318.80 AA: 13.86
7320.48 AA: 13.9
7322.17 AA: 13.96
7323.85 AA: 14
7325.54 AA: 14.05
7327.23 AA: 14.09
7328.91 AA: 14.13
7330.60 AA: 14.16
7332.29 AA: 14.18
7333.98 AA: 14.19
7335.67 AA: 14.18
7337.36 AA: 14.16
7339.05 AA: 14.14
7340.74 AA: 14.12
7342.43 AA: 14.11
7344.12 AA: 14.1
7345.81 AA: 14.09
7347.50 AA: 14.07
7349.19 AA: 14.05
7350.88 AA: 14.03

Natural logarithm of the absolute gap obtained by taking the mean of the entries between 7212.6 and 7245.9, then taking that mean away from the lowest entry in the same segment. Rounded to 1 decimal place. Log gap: -1.9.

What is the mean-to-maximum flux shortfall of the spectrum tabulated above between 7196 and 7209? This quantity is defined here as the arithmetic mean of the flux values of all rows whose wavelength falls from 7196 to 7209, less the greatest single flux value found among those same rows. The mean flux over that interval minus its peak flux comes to -0.08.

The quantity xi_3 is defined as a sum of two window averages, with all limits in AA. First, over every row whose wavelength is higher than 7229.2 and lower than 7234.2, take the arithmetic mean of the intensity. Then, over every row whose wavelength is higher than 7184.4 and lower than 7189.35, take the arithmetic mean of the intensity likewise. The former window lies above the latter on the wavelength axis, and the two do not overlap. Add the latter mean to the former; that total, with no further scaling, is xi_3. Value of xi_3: 28.6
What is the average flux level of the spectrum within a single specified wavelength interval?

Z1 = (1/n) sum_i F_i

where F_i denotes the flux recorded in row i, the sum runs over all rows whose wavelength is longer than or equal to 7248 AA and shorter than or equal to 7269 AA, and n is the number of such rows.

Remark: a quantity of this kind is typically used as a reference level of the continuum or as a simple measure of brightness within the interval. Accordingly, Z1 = 14.1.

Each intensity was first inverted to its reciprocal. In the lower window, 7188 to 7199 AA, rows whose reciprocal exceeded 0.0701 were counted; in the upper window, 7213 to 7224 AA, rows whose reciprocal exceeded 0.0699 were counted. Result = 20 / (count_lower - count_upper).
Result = 20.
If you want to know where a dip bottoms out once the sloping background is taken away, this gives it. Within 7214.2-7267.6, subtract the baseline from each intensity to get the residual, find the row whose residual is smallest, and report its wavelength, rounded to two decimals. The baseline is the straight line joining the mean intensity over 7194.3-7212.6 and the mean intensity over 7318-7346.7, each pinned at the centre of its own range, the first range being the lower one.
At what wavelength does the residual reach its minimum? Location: 7251.70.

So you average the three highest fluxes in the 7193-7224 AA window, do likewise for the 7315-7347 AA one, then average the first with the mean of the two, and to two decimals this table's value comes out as 14.46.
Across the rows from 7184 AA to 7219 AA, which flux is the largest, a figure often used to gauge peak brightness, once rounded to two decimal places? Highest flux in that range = 14.57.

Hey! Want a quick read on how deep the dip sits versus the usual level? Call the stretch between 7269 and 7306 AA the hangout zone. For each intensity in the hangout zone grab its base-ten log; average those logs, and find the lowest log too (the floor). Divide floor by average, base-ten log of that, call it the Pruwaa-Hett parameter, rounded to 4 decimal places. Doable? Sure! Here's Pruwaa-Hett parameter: -0.0030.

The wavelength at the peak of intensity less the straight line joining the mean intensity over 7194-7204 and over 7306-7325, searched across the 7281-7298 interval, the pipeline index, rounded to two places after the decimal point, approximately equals 7288.52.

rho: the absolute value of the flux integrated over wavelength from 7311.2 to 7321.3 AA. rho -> 140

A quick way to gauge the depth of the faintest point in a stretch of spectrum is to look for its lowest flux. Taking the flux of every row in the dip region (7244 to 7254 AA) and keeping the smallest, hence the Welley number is 14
